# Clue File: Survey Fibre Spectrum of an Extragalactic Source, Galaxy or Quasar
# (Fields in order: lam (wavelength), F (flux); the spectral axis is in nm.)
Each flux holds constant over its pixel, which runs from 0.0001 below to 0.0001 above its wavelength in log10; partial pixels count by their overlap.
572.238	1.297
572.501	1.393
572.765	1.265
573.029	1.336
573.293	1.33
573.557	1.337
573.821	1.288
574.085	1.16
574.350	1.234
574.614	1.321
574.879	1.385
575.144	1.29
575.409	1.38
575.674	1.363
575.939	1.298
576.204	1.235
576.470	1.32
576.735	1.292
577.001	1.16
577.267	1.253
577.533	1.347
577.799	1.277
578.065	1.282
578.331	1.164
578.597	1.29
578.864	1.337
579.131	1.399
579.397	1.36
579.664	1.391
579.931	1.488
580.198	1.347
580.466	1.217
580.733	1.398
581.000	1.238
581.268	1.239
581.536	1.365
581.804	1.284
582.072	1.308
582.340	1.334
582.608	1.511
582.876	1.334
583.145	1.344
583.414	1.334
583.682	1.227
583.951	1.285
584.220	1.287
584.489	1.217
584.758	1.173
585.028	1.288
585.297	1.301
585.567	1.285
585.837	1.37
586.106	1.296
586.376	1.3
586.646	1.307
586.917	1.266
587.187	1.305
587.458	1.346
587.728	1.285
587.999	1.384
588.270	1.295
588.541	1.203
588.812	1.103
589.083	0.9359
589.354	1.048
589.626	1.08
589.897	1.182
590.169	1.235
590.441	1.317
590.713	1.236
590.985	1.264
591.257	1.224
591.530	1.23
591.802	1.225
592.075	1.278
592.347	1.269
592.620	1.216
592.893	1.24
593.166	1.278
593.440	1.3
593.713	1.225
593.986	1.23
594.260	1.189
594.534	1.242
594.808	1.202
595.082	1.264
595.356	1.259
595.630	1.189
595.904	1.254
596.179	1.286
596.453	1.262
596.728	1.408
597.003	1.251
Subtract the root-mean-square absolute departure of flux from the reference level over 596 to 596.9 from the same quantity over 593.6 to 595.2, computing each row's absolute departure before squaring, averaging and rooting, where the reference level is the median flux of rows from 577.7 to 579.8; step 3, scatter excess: 0.03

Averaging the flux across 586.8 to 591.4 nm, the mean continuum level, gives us 1.22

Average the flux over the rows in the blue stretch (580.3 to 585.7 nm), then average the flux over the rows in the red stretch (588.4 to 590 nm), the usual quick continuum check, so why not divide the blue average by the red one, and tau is 1.19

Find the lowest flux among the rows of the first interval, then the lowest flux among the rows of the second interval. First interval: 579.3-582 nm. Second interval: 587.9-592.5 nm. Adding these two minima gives 2.15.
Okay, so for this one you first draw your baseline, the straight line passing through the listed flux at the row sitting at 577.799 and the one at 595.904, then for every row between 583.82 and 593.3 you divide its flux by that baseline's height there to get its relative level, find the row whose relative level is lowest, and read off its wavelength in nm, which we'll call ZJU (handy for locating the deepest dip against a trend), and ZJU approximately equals 589.083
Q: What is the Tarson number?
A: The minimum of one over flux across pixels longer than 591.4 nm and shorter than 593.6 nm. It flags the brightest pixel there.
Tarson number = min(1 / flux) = 0.77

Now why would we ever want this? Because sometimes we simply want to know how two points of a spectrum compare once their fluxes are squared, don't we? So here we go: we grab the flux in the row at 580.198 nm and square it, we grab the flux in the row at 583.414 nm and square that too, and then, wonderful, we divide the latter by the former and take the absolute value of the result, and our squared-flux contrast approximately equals 0.98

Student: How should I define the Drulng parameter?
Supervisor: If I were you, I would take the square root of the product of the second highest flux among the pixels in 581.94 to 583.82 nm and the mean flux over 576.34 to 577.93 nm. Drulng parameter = 1.31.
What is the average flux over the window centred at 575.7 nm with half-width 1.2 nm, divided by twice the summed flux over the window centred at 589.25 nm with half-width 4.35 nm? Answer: 0.02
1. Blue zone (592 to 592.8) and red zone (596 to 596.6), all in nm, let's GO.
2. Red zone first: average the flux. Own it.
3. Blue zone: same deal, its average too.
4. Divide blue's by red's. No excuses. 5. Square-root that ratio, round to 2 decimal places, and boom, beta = 0.99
